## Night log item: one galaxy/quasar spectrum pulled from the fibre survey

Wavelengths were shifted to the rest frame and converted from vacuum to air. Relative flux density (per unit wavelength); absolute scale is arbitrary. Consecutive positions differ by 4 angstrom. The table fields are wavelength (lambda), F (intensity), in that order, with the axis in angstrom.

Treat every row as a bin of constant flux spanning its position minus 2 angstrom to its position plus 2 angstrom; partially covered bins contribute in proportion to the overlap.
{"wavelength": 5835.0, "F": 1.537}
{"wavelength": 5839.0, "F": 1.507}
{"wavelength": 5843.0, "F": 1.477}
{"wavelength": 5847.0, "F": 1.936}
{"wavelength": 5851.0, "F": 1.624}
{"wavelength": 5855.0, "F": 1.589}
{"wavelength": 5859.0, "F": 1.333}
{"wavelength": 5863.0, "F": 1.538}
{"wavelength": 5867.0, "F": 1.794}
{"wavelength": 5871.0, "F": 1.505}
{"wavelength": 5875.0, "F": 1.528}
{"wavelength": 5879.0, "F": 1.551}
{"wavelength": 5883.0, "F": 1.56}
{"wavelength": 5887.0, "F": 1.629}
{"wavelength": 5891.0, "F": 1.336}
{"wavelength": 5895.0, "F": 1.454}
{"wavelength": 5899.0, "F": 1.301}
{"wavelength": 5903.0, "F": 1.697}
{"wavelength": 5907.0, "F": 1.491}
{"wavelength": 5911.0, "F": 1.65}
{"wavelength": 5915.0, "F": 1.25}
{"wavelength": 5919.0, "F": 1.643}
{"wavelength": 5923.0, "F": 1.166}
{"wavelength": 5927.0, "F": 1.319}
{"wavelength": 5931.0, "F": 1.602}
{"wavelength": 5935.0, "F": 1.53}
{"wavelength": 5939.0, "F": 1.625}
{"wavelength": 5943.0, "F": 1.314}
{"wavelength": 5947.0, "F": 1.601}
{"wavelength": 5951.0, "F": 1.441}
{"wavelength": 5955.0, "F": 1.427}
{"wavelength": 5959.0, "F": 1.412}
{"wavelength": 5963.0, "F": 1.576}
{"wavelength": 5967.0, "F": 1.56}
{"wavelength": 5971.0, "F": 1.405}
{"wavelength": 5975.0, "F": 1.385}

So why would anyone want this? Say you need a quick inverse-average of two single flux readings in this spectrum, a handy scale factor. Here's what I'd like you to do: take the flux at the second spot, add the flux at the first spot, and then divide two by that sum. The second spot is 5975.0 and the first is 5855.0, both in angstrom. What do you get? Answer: 0.67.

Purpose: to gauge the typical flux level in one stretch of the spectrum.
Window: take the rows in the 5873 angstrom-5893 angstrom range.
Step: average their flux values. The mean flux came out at 1.52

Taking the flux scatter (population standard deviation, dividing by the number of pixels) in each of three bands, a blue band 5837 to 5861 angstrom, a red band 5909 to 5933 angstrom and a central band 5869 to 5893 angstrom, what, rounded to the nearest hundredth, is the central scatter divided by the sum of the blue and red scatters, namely 0.23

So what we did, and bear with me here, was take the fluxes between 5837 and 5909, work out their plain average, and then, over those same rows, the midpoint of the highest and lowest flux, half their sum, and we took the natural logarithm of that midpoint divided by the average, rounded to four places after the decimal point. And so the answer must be 0.0450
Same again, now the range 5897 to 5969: -0.0320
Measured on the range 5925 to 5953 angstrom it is -0.0140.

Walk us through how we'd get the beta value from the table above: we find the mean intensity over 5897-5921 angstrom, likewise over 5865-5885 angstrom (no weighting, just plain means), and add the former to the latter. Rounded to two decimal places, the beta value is 3.09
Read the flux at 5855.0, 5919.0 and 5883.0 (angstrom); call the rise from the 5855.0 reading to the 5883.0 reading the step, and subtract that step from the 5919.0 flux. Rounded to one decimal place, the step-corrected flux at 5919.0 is 1.7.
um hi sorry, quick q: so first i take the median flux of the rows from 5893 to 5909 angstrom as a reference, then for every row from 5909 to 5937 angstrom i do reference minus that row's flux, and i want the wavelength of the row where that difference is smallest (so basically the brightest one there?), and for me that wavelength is 5911.0 angstrom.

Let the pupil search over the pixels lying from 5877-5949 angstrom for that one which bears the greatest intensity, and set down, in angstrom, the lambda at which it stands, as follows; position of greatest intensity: 5903.0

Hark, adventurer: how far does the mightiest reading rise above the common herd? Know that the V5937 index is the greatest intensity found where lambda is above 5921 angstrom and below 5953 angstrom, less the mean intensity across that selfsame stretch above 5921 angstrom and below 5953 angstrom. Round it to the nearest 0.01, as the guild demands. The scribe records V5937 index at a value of 0.18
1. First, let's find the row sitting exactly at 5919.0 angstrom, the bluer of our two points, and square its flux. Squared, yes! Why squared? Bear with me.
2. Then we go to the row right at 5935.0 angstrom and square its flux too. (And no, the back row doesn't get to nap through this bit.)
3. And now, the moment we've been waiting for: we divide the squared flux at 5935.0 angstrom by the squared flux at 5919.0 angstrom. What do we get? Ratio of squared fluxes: 0.87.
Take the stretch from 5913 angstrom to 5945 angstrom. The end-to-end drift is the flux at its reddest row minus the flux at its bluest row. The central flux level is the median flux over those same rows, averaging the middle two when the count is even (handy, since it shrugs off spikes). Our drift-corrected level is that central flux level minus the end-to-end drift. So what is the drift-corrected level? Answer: 1.36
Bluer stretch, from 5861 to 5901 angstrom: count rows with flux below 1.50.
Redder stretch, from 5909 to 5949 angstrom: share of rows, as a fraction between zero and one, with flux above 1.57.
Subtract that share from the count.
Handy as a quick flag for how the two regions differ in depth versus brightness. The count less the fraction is 2.5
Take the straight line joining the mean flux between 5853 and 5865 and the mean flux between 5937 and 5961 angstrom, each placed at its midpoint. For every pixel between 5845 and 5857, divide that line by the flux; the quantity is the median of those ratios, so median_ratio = 0.92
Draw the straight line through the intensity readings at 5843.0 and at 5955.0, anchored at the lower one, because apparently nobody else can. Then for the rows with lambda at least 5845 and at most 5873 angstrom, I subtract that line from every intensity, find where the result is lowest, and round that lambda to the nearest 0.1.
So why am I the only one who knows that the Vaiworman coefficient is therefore 5859.0 angstrom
